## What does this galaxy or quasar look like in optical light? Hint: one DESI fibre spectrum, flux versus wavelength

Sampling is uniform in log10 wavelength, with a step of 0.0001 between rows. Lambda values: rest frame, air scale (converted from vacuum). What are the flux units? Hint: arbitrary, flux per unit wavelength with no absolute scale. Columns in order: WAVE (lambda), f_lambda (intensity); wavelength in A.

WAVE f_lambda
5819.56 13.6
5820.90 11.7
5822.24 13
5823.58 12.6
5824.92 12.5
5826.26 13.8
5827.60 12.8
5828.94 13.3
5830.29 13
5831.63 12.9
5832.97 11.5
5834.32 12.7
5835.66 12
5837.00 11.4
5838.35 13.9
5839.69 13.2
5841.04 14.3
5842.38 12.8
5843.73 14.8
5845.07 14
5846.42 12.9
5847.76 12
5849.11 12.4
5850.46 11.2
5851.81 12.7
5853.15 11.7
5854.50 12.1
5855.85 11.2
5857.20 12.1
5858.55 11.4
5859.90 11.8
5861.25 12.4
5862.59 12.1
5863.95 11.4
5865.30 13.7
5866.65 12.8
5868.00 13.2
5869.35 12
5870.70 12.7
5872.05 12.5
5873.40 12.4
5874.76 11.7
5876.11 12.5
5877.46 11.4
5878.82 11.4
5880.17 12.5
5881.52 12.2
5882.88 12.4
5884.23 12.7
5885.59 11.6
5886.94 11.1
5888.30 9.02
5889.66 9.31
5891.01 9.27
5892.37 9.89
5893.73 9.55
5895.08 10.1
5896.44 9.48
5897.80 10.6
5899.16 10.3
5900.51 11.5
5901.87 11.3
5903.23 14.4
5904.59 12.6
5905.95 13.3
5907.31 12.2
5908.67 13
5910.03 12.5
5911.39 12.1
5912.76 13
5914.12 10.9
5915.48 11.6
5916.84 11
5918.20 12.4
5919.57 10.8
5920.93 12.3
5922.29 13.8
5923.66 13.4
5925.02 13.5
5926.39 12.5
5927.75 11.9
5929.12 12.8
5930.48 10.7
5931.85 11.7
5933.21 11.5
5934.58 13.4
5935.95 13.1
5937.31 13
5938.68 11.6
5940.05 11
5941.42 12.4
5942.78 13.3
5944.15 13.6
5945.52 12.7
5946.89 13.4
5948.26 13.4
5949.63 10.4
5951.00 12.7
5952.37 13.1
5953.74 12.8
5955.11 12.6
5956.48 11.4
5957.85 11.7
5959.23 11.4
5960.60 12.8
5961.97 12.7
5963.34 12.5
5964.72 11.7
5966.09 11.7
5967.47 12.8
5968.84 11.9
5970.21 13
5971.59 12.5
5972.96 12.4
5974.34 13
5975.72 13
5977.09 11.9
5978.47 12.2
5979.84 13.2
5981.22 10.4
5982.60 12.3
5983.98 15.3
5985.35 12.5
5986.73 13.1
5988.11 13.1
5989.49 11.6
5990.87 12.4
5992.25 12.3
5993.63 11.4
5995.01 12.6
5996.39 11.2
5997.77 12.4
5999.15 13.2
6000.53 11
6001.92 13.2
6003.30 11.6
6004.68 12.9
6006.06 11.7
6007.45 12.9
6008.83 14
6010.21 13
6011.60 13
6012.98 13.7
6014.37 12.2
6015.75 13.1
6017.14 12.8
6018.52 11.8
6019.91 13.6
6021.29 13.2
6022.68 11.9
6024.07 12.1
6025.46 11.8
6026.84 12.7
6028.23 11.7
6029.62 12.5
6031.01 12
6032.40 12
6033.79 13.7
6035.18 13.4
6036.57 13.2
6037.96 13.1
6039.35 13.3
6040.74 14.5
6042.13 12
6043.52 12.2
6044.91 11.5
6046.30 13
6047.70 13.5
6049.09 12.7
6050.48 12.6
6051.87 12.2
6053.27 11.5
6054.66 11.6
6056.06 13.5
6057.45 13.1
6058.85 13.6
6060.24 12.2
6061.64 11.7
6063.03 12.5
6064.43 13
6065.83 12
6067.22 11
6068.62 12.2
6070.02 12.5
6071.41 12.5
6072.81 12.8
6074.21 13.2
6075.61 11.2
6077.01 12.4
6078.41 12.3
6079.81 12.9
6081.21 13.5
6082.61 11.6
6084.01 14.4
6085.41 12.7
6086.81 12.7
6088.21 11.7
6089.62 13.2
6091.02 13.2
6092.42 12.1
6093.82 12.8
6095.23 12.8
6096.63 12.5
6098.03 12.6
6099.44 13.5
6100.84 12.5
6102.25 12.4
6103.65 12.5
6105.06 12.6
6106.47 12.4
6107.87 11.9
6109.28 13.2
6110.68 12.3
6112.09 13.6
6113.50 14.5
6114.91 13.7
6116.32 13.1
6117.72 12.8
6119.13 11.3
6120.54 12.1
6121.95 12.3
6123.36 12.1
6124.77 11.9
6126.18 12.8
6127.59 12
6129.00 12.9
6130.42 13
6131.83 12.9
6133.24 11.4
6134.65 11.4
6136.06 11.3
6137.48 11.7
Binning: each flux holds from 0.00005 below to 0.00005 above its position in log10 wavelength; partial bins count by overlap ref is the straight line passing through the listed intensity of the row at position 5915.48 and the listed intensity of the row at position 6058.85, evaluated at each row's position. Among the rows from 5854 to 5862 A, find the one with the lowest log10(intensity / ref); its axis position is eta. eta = 5855.85 A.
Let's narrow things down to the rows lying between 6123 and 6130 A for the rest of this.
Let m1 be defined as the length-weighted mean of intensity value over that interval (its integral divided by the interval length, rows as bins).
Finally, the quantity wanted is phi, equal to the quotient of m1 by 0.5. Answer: 24.7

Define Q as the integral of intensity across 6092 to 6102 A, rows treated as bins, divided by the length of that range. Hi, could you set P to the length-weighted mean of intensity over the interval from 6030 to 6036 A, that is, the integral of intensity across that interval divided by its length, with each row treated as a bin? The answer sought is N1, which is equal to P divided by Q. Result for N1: 1.01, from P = 12.8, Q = 12.7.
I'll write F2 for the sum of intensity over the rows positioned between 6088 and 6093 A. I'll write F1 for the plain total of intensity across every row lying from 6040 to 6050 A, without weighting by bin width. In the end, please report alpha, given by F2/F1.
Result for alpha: 0.56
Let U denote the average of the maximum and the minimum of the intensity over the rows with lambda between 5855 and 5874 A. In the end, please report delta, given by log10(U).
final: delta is 1.095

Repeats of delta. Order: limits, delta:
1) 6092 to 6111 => 1.104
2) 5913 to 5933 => 1.088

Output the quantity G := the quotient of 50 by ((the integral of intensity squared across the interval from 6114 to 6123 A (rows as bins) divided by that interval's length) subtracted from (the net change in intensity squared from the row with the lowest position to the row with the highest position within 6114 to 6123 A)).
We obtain -0.26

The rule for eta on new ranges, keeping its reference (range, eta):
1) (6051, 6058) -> 6053.27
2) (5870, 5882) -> 5878.82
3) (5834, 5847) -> 5837.00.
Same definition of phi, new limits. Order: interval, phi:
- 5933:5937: 25.7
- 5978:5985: 25.4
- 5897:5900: 21.0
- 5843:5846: 28.5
